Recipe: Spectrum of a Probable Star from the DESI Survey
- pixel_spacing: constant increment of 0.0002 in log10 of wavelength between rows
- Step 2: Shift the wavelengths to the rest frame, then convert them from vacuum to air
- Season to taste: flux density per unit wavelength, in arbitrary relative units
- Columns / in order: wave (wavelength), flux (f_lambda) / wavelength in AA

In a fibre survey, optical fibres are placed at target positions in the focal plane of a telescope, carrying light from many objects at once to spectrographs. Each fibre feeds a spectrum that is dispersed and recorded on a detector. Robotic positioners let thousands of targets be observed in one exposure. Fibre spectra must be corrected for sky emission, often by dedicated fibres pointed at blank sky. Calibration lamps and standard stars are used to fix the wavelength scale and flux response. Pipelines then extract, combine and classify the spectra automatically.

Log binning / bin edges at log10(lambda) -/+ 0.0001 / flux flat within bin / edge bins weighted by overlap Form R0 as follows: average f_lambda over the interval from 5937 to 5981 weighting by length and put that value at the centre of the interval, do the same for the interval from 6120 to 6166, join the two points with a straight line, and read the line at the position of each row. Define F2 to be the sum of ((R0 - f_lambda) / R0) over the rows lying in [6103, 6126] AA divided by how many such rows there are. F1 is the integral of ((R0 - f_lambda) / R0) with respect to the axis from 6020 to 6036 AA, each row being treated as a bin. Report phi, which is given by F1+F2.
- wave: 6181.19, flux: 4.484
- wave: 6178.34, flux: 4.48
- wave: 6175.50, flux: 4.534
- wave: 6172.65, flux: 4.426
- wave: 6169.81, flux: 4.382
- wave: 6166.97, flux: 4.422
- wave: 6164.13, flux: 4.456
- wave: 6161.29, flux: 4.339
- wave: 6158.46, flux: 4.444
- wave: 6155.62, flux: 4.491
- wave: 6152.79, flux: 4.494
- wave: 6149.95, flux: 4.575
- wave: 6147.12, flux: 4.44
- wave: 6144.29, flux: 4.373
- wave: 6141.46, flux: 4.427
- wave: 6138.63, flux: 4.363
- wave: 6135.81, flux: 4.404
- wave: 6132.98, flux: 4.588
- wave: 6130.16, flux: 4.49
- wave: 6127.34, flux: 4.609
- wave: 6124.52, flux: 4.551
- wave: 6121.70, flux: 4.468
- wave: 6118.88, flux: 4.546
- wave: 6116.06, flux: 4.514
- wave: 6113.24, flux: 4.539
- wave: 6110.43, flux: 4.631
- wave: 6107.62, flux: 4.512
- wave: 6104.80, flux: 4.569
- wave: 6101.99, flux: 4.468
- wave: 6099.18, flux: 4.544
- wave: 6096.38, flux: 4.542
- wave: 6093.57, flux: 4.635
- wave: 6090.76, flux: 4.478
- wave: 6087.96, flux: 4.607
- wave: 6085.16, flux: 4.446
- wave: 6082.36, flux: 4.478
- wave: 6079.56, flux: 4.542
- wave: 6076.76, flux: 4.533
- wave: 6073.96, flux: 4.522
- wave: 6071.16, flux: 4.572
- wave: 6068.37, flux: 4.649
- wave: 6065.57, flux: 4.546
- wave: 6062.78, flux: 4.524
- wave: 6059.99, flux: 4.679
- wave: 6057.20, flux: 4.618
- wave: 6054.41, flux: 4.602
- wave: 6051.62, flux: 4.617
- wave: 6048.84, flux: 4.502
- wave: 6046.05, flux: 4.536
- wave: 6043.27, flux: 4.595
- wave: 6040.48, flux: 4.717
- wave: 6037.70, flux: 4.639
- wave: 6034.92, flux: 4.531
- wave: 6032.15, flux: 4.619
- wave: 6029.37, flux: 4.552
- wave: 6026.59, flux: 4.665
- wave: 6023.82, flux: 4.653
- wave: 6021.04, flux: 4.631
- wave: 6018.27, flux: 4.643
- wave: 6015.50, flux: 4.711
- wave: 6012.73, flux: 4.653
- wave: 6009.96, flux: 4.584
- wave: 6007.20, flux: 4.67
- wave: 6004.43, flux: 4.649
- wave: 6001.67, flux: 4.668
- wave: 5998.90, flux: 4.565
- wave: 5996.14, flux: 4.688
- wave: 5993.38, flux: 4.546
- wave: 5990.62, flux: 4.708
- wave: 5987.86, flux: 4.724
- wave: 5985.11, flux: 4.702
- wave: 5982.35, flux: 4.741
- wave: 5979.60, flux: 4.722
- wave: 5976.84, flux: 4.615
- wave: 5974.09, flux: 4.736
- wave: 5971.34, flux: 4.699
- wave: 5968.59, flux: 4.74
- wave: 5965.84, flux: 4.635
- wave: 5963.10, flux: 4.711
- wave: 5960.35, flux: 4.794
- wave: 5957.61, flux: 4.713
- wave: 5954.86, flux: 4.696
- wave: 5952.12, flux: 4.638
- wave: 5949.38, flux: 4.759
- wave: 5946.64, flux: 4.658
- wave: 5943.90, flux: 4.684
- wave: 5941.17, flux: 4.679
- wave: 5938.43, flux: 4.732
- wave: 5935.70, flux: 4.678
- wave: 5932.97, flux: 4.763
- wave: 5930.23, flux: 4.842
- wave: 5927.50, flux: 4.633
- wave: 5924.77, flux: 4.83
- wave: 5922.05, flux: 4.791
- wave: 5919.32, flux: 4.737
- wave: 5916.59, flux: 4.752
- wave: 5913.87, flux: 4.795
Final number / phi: 0.01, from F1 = 0.02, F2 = -0.008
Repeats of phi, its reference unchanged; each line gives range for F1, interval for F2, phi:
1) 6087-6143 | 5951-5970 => -0.23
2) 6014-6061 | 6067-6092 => -0.16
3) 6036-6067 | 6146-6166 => -0.09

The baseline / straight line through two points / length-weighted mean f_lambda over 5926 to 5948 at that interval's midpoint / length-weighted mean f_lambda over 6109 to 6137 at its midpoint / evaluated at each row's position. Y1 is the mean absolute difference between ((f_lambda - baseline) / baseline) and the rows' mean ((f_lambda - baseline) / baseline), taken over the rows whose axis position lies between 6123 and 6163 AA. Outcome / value 0.0152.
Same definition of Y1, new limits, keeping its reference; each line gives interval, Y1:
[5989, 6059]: 0.0096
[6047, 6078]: 0.0100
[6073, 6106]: 0.0102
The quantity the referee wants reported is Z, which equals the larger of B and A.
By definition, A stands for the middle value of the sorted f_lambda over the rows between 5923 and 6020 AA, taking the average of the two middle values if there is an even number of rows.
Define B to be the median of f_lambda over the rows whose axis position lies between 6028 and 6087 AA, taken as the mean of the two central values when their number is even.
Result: 4.70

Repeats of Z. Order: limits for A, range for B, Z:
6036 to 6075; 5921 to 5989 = 4.71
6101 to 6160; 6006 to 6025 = 4.65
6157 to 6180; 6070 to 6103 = 4.54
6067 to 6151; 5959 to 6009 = 4.70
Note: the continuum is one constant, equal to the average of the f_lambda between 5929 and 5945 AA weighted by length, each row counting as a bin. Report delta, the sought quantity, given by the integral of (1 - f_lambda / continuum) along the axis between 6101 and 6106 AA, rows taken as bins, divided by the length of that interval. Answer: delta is 0.044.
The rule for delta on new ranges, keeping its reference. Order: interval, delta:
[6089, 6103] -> 0.041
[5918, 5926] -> -0.012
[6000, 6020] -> 0.016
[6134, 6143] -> 0.068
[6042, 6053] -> 0.035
